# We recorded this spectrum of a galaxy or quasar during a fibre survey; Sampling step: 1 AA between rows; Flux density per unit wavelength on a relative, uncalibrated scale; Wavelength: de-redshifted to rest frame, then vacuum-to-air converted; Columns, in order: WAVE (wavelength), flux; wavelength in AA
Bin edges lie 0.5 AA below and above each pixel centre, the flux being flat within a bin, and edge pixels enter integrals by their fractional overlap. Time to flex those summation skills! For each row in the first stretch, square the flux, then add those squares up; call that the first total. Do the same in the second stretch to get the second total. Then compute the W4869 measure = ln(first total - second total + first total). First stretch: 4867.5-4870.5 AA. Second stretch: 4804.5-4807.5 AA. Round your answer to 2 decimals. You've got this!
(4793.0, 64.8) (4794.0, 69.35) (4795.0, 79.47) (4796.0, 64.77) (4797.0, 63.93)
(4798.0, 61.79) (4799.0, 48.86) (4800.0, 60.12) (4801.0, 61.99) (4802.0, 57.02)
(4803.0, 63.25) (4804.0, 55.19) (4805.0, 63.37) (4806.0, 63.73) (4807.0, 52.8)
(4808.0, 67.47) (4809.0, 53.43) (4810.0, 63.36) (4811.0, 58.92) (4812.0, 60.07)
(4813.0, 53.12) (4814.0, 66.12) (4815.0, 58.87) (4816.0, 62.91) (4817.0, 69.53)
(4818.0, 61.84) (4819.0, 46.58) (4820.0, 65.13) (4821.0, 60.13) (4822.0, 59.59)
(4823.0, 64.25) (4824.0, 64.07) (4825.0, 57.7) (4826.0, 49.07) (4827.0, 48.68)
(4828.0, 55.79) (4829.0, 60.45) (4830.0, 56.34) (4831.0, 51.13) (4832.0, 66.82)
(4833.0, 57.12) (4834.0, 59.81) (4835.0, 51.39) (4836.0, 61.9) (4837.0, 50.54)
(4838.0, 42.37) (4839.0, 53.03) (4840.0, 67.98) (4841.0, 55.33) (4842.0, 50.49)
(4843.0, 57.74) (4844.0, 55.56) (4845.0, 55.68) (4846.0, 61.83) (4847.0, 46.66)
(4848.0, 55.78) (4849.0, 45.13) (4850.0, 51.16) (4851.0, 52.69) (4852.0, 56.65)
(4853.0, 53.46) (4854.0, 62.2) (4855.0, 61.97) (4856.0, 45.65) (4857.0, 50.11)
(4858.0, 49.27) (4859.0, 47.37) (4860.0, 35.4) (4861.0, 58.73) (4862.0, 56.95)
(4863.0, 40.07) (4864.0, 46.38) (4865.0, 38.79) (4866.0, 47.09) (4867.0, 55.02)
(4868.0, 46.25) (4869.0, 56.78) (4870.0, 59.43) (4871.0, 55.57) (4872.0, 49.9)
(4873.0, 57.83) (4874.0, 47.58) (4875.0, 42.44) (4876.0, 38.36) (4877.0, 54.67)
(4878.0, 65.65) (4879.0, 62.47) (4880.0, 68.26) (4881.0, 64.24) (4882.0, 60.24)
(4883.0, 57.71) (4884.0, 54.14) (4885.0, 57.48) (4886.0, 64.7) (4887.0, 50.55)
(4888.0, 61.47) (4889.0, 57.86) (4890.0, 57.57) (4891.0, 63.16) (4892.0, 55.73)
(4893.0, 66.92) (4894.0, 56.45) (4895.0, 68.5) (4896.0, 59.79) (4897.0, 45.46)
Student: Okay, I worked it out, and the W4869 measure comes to 8.84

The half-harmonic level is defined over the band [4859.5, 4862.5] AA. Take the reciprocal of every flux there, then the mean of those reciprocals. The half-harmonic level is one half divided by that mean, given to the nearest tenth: 23.9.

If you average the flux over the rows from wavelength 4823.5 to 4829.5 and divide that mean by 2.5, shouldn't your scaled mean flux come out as 22.4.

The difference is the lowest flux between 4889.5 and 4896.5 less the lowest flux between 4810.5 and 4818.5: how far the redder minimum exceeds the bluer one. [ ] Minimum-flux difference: 2.6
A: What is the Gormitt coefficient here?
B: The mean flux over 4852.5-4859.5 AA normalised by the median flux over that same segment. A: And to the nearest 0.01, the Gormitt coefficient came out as 1.05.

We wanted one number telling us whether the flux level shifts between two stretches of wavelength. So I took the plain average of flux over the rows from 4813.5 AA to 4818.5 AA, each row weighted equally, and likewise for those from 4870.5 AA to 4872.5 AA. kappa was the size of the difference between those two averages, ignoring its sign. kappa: 11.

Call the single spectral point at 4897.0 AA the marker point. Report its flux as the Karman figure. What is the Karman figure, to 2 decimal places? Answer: 45.46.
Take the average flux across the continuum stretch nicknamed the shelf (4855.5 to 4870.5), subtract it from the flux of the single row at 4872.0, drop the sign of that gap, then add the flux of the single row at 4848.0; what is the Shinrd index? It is 57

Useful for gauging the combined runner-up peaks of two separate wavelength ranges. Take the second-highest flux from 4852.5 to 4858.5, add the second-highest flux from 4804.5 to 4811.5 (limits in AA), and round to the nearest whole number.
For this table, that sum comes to 126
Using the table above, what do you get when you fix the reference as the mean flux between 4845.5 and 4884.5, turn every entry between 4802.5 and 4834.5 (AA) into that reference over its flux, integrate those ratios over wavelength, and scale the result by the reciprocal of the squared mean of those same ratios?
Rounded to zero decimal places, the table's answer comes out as 36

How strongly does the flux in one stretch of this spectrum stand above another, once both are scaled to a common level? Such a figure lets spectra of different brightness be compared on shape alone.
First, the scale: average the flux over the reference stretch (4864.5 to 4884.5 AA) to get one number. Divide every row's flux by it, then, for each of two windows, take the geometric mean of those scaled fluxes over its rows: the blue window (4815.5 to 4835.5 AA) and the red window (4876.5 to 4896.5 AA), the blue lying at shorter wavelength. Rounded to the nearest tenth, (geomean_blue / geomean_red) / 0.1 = 9.6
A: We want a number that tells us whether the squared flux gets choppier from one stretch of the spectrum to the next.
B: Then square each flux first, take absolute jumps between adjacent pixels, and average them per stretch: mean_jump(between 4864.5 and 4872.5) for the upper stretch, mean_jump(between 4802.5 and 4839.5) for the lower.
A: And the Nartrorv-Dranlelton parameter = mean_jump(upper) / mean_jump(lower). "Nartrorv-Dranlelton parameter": 0.78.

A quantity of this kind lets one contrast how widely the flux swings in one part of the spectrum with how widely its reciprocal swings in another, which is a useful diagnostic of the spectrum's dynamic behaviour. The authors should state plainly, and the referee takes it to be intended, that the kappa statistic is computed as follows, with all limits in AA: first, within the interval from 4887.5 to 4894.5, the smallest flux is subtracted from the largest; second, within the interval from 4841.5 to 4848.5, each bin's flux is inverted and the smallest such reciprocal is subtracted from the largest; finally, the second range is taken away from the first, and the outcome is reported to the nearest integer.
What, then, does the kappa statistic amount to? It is 11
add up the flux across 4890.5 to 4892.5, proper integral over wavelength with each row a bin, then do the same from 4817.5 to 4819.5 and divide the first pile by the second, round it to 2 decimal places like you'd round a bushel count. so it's 1.10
